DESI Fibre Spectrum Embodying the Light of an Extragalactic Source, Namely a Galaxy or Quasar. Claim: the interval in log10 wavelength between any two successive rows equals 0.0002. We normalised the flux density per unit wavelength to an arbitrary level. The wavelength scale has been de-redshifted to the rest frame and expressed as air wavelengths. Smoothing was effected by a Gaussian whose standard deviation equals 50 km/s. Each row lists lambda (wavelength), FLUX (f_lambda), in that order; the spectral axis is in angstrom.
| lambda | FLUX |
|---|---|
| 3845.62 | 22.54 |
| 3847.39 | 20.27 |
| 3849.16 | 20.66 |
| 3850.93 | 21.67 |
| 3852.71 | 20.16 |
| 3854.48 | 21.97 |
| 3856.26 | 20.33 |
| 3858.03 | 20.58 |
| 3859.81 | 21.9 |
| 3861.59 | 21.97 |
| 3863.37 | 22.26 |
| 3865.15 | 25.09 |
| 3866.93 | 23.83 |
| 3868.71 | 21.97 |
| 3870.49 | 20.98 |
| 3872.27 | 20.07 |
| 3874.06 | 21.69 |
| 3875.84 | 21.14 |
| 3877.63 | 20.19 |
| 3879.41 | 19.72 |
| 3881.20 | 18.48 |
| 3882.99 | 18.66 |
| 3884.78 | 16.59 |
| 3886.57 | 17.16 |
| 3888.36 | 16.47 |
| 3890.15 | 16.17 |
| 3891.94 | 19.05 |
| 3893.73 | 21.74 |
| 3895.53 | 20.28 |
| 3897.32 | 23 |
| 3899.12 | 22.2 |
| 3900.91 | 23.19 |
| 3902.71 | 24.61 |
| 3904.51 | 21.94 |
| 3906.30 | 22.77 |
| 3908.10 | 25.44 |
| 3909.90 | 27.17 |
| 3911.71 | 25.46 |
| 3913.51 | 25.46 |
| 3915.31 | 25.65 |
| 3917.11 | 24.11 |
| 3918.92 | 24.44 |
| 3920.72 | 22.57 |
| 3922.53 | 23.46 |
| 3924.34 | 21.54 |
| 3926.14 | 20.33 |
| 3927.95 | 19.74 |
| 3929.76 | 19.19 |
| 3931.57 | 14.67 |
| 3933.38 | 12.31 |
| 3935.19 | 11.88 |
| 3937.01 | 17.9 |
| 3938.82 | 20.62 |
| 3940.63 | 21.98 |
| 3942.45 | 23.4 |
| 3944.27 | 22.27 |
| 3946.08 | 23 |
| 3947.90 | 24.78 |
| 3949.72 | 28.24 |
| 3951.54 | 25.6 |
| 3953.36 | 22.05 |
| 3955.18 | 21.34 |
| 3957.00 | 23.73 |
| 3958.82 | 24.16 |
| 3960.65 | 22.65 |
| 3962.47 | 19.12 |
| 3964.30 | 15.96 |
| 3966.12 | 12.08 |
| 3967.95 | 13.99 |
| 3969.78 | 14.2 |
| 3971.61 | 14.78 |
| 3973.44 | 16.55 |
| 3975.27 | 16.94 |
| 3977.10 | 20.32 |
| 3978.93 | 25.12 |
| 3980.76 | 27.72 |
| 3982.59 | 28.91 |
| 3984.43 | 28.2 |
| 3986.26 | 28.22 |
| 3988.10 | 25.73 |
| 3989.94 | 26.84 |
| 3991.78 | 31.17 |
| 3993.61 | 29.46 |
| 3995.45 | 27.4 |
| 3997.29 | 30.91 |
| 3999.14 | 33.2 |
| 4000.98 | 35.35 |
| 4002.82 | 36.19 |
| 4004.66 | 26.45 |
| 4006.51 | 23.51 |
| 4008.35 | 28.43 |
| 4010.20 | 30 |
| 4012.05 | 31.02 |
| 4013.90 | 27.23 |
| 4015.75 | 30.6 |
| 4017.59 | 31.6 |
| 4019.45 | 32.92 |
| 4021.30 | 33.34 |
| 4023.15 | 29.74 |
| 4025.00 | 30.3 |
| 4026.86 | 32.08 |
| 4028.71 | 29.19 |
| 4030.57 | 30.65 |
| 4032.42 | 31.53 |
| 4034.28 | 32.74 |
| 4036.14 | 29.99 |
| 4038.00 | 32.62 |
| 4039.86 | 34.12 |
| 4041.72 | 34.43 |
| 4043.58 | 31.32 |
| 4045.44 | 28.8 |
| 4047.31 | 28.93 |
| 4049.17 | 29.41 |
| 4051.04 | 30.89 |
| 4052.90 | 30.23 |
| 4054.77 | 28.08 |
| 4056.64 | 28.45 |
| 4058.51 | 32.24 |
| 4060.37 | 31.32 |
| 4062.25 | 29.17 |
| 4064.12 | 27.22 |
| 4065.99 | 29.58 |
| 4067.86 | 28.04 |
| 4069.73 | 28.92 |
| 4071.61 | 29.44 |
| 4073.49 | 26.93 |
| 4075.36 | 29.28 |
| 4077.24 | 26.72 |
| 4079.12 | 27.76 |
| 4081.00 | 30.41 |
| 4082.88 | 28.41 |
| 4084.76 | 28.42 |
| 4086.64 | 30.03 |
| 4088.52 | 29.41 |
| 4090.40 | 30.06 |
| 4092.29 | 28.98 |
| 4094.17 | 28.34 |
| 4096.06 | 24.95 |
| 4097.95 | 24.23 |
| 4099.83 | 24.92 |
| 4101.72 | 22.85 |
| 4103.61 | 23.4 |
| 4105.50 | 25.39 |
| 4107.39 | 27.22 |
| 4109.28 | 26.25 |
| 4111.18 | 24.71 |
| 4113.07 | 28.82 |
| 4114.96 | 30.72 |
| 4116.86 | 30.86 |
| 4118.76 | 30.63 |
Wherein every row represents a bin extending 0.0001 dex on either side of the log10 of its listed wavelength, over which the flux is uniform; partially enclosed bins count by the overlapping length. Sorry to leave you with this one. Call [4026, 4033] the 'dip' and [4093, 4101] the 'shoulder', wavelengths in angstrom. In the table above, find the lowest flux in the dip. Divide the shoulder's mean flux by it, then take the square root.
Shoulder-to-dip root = 0.94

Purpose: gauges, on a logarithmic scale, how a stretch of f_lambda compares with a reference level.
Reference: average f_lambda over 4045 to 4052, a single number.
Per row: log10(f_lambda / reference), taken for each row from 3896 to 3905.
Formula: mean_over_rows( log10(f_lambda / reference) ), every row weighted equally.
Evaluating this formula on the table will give -0.11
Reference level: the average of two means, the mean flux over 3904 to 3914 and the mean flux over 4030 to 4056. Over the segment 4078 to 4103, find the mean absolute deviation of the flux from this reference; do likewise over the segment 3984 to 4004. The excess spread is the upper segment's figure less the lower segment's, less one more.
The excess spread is -2.1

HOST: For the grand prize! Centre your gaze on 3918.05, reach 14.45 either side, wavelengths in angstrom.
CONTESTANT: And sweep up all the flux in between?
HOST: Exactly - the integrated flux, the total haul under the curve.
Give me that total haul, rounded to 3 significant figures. 657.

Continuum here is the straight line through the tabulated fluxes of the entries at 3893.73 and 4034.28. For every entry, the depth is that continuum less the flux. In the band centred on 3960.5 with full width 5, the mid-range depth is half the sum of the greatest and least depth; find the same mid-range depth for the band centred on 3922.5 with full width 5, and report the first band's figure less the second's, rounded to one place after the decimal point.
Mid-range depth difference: 3.8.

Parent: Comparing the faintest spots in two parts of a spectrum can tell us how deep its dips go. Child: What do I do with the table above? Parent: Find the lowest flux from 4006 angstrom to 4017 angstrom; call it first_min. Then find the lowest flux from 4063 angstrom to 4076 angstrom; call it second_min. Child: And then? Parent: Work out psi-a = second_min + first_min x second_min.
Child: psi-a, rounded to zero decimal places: 660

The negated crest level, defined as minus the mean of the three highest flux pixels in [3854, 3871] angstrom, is -24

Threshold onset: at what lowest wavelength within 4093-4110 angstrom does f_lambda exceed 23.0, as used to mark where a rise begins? 4094.17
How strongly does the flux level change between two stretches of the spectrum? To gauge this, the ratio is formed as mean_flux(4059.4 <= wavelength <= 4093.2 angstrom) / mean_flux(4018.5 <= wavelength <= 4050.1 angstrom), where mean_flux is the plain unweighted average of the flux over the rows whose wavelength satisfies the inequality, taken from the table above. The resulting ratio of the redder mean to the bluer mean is 0.92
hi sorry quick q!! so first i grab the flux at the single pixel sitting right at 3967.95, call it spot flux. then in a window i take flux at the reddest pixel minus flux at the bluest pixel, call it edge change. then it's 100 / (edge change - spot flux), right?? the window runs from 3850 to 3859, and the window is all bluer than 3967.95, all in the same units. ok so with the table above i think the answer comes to -6.6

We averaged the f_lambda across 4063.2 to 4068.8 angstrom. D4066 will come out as 28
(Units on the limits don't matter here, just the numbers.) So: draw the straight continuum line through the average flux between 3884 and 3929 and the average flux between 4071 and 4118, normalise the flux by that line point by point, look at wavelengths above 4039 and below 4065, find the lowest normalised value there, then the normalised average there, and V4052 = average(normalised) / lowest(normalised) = 1.13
